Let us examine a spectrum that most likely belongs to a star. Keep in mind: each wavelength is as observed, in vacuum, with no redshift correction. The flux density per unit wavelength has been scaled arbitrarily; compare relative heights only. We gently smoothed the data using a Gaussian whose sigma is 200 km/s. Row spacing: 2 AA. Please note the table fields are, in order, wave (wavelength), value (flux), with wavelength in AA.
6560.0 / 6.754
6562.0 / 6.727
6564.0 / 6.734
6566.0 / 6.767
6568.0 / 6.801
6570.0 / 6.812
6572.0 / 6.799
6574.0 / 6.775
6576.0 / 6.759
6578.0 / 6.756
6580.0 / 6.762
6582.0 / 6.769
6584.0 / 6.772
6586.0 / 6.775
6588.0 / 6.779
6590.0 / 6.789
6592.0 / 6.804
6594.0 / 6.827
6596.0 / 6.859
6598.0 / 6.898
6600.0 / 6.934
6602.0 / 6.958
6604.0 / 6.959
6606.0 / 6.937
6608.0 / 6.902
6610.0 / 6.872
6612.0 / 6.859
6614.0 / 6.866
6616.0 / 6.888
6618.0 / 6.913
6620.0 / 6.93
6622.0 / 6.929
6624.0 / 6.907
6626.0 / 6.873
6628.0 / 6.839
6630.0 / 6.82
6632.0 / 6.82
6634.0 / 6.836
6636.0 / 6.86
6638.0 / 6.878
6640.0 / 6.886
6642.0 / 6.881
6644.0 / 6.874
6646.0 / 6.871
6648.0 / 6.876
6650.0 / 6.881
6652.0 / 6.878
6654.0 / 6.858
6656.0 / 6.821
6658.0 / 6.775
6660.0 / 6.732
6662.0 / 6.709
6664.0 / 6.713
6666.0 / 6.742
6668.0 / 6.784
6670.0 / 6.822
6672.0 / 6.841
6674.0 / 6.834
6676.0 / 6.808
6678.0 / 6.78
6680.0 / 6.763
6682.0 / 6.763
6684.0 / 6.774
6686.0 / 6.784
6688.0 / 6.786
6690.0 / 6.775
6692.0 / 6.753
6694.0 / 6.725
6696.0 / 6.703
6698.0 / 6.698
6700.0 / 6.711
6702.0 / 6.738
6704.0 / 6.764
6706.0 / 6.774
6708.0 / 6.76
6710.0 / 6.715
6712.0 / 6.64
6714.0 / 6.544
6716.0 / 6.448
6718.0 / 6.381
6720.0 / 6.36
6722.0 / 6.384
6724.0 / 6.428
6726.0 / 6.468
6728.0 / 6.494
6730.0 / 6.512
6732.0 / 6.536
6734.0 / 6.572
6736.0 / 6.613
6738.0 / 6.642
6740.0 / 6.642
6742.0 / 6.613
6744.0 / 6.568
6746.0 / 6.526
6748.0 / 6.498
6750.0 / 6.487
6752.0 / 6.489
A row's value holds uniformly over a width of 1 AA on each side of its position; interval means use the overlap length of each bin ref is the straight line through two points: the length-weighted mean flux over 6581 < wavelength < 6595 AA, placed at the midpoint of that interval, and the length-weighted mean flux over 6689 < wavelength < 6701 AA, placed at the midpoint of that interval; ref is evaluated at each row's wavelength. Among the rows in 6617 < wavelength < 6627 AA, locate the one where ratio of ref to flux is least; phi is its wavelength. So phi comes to 6622.0 AA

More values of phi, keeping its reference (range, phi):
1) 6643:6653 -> 6650.0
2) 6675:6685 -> 6676.0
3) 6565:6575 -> 6570.0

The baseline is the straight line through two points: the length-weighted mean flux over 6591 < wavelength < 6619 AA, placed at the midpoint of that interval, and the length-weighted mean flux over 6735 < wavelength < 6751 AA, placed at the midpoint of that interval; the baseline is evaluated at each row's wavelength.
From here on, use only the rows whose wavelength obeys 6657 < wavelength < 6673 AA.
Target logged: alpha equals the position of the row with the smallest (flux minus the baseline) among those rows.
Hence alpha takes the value 6662.0 AA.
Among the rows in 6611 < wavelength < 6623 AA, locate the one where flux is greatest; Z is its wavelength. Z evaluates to 6620.0 AA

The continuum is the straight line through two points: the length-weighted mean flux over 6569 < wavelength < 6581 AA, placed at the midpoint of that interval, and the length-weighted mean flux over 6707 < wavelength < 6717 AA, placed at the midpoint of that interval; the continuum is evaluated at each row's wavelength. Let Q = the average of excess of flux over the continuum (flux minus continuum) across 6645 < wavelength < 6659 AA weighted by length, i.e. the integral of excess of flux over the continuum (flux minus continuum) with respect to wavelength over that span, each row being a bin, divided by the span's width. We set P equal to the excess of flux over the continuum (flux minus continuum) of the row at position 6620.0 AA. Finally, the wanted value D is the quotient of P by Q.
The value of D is 1.3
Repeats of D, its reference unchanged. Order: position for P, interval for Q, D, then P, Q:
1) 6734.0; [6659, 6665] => -0.6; -0.02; 0.040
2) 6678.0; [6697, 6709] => 1.1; 0.12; 0.109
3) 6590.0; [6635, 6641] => 0.2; 0.03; 0.169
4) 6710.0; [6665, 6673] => 0.7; 0.09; 0.127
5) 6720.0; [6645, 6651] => -1.4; -0.25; 0.182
